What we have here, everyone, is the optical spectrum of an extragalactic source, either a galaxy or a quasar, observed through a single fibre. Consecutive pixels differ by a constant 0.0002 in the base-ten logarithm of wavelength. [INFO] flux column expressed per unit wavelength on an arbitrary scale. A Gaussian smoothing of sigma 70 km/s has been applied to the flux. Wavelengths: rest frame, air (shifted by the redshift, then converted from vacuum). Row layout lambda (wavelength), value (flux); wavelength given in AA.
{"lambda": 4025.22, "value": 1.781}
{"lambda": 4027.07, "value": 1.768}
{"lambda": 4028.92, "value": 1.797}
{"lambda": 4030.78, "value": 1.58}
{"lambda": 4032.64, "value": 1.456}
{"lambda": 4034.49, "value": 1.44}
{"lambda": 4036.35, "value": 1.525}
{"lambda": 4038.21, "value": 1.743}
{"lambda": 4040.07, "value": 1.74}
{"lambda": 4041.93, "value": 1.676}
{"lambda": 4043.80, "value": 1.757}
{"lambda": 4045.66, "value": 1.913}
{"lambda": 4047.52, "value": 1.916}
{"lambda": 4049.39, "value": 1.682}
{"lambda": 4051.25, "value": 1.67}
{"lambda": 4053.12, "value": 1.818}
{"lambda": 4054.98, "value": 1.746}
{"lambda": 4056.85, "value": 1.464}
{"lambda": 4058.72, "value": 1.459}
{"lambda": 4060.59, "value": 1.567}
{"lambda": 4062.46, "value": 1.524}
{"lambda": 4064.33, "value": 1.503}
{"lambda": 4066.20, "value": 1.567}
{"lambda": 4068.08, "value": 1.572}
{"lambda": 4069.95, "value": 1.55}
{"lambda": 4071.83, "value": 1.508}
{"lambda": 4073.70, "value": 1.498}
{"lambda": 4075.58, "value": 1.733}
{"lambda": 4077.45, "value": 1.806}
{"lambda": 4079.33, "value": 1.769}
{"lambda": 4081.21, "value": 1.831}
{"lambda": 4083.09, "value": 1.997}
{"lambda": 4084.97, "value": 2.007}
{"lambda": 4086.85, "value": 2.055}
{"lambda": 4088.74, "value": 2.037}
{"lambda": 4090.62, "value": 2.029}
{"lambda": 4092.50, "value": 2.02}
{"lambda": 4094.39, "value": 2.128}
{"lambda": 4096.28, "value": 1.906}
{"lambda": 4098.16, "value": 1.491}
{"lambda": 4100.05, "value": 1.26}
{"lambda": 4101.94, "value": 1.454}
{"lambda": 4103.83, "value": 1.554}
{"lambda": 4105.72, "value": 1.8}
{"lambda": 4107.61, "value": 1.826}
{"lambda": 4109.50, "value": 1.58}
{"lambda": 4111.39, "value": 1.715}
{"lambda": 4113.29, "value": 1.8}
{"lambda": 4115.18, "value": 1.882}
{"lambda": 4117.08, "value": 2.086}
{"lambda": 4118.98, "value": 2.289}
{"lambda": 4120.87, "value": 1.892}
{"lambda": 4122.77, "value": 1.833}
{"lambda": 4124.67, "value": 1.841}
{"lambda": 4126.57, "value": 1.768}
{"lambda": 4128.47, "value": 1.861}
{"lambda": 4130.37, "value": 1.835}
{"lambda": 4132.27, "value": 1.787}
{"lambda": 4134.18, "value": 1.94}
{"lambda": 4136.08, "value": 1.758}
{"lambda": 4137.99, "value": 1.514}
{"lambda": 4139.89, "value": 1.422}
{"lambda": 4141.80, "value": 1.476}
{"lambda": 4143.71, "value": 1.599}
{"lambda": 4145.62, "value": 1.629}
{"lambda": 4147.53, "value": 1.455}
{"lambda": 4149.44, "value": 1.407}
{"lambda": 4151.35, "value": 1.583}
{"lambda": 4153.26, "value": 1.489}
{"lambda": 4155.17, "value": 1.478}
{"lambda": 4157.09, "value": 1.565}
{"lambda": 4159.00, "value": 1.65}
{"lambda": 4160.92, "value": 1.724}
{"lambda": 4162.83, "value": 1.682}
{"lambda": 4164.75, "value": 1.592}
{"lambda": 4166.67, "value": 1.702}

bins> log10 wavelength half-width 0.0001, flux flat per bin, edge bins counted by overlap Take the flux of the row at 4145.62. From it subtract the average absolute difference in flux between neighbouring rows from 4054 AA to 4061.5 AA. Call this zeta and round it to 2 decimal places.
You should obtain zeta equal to 1.50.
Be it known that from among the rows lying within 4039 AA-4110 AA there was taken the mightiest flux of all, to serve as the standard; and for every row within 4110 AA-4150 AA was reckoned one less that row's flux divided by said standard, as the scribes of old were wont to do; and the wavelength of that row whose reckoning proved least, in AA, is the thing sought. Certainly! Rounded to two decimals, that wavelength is 4118.98 AA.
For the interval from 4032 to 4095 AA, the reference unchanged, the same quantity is 4094.39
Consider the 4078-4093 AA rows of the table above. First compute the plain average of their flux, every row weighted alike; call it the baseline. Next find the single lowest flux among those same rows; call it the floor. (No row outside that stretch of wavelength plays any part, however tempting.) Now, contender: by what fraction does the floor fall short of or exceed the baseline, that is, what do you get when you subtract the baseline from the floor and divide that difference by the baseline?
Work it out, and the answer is -0.10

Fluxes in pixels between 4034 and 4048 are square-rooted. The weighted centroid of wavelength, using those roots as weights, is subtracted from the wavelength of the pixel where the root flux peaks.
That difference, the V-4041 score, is 6.3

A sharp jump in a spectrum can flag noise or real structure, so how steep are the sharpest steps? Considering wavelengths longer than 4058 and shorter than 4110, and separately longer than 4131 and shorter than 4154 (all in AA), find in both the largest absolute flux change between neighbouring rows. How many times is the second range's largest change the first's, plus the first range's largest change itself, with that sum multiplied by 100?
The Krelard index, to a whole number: 100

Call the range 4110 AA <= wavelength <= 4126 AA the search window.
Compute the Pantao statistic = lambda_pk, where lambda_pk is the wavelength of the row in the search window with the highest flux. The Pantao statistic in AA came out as 4118.98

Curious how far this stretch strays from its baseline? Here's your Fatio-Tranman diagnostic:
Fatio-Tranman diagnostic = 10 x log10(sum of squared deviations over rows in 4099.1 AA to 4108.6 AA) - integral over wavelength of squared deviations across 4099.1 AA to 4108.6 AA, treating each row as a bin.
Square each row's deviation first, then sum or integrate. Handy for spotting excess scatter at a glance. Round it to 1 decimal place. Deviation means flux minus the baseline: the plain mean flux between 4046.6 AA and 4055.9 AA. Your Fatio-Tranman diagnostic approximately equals -4.7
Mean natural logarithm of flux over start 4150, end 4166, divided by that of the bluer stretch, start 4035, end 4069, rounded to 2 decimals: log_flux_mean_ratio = 0.93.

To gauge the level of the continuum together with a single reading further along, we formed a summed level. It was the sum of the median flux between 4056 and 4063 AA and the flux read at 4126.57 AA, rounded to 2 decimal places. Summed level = 3.26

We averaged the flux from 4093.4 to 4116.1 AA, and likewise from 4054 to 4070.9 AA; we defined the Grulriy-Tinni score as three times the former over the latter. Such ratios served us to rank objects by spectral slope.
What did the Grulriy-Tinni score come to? 3.29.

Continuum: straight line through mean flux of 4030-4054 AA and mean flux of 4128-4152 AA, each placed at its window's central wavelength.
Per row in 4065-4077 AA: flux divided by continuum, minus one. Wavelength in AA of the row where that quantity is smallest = 4073.70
